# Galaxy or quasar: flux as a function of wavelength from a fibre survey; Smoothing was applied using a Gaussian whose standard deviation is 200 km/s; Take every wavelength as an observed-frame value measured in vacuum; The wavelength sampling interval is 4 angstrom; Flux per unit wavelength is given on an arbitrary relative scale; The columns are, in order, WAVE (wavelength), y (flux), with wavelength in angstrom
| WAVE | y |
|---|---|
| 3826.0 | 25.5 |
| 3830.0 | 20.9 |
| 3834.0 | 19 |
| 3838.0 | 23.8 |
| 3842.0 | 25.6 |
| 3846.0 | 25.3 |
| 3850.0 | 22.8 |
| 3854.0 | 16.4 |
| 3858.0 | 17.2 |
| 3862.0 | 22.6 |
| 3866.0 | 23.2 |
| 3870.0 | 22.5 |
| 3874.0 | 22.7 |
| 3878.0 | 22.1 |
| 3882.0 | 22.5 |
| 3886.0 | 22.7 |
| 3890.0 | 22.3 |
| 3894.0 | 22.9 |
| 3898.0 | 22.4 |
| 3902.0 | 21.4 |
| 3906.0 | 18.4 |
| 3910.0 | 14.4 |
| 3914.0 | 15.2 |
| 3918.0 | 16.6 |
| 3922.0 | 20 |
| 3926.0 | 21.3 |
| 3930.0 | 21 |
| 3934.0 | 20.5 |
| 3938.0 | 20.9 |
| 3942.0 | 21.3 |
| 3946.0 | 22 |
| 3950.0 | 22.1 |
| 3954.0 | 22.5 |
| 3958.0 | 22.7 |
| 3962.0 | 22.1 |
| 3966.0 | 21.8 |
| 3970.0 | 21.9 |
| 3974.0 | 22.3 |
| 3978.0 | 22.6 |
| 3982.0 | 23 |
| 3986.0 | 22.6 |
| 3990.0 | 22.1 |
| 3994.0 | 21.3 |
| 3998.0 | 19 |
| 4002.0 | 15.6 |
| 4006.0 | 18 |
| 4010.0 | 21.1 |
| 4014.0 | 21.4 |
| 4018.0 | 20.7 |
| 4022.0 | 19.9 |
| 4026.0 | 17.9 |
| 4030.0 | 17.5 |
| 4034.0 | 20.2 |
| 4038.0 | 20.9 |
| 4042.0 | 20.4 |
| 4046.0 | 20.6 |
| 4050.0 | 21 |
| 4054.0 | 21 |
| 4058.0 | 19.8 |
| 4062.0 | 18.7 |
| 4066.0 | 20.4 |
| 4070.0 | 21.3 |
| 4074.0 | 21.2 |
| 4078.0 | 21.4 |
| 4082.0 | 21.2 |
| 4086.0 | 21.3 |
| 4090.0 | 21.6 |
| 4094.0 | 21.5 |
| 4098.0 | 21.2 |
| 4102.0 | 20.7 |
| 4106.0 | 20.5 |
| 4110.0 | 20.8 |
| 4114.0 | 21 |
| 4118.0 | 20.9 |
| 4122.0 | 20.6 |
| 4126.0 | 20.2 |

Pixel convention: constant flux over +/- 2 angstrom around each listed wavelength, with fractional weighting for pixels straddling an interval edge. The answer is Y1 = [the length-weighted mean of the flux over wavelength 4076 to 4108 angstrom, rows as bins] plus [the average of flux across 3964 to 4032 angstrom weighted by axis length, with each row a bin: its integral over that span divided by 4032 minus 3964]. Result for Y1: 41.7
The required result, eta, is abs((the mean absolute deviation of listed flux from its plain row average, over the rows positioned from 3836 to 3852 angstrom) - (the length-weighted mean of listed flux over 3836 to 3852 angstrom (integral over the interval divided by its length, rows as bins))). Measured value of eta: 23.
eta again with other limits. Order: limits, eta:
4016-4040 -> 18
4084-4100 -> 21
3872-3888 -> 22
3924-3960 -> 21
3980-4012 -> 18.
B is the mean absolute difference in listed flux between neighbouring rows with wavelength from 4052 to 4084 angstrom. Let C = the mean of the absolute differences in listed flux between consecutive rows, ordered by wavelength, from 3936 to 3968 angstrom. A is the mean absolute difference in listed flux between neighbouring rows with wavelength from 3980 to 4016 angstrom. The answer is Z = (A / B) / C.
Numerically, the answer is 5.5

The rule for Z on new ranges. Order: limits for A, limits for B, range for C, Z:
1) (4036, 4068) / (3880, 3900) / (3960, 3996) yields 4.3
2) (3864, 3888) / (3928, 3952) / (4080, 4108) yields 4.0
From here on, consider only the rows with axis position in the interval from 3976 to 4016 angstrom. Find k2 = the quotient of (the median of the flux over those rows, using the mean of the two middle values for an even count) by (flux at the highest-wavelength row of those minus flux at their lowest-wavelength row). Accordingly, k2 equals -18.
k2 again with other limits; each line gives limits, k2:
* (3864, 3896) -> -75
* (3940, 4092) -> 71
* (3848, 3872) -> -75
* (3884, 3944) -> -15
